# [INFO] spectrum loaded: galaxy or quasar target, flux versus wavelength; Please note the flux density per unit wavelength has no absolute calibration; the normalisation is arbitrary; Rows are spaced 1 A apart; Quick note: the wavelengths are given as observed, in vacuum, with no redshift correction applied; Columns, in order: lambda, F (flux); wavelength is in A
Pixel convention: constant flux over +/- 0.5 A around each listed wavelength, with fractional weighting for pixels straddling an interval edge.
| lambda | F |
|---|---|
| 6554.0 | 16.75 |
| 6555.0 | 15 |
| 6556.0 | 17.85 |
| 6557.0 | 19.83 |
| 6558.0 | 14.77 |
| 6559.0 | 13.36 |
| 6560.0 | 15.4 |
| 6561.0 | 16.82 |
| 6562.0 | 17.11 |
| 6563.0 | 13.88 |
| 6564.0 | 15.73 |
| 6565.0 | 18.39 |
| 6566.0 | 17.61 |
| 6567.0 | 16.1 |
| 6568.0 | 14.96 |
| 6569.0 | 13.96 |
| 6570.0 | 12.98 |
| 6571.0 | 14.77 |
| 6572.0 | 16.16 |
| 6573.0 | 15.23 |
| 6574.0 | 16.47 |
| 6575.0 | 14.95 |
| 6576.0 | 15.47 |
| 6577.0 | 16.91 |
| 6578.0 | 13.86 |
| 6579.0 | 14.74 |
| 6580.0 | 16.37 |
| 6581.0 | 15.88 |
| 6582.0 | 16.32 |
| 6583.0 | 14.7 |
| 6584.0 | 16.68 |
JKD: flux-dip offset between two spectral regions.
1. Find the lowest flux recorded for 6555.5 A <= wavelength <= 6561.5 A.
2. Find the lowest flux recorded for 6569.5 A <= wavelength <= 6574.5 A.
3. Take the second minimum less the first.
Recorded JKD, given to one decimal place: -0.4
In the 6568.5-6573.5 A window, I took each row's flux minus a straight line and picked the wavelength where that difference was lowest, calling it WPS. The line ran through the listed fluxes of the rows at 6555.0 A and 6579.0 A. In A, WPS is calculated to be 6570.0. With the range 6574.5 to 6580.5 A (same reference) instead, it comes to 6578.0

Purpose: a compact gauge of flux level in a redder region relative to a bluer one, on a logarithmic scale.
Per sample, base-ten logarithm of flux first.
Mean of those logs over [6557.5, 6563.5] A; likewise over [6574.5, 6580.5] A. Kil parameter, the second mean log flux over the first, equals 1.00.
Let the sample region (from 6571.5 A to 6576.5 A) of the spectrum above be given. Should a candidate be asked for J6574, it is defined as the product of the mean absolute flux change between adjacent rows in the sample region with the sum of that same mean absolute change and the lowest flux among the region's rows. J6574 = 17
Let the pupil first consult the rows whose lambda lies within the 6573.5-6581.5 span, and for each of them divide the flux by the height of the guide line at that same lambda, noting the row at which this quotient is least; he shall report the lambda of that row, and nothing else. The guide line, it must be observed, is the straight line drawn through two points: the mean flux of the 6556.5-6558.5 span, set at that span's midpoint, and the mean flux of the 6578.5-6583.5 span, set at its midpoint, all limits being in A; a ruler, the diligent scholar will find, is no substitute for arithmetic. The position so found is 6578.0 A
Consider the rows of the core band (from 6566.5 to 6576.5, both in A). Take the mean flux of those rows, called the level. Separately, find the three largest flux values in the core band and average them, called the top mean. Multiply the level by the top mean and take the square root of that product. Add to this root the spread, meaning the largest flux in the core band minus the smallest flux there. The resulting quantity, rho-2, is 19.2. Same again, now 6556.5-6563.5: 23.3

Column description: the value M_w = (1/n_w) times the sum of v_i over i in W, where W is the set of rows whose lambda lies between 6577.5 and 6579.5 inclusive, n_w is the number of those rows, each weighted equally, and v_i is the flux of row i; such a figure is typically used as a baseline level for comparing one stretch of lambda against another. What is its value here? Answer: 14.3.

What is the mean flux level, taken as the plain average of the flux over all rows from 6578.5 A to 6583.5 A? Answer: 15.6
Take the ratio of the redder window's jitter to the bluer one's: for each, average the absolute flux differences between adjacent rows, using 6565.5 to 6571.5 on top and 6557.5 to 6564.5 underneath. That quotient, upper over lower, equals 0.75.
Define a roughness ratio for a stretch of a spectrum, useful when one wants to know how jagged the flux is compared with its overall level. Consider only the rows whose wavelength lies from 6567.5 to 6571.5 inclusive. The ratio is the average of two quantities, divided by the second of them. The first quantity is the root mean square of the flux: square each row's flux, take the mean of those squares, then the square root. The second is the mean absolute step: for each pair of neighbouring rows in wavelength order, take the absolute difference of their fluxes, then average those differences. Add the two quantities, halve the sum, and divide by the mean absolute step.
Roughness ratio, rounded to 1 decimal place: 6.1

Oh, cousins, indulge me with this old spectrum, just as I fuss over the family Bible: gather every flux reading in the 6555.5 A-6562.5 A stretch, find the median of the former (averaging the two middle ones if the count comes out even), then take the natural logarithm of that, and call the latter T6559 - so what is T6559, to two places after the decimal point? 2.82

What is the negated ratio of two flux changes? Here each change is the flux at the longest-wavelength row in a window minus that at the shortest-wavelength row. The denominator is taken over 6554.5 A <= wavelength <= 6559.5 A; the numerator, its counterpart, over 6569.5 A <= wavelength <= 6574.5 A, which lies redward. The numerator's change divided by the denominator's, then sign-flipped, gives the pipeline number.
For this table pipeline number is 2.1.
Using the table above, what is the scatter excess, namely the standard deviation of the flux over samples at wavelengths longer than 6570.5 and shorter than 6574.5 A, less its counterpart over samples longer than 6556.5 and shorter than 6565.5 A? -1.3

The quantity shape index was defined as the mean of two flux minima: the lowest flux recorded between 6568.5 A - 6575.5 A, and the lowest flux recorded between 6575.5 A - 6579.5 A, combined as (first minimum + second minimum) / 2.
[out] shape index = 13.4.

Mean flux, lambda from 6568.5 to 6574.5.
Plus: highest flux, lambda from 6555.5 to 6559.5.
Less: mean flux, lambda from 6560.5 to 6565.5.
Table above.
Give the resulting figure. 18.4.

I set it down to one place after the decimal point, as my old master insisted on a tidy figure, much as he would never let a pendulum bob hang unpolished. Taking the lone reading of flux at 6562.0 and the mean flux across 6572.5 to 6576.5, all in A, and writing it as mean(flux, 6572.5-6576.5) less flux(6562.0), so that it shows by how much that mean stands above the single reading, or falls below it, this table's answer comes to -1.6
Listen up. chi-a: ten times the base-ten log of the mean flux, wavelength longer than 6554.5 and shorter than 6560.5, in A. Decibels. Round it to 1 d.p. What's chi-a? 12.1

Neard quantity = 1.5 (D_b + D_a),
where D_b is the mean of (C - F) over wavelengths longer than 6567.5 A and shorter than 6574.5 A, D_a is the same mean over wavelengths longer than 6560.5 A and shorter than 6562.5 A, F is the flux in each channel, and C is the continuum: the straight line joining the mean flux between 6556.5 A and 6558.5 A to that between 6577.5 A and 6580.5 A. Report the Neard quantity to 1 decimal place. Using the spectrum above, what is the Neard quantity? 1.2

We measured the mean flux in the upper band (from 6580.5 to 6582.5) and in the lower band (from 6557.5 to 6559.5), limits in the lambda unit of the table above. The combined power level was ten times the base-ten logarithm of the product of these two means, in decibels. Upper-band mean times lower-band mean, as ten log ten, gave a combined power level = 23.5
